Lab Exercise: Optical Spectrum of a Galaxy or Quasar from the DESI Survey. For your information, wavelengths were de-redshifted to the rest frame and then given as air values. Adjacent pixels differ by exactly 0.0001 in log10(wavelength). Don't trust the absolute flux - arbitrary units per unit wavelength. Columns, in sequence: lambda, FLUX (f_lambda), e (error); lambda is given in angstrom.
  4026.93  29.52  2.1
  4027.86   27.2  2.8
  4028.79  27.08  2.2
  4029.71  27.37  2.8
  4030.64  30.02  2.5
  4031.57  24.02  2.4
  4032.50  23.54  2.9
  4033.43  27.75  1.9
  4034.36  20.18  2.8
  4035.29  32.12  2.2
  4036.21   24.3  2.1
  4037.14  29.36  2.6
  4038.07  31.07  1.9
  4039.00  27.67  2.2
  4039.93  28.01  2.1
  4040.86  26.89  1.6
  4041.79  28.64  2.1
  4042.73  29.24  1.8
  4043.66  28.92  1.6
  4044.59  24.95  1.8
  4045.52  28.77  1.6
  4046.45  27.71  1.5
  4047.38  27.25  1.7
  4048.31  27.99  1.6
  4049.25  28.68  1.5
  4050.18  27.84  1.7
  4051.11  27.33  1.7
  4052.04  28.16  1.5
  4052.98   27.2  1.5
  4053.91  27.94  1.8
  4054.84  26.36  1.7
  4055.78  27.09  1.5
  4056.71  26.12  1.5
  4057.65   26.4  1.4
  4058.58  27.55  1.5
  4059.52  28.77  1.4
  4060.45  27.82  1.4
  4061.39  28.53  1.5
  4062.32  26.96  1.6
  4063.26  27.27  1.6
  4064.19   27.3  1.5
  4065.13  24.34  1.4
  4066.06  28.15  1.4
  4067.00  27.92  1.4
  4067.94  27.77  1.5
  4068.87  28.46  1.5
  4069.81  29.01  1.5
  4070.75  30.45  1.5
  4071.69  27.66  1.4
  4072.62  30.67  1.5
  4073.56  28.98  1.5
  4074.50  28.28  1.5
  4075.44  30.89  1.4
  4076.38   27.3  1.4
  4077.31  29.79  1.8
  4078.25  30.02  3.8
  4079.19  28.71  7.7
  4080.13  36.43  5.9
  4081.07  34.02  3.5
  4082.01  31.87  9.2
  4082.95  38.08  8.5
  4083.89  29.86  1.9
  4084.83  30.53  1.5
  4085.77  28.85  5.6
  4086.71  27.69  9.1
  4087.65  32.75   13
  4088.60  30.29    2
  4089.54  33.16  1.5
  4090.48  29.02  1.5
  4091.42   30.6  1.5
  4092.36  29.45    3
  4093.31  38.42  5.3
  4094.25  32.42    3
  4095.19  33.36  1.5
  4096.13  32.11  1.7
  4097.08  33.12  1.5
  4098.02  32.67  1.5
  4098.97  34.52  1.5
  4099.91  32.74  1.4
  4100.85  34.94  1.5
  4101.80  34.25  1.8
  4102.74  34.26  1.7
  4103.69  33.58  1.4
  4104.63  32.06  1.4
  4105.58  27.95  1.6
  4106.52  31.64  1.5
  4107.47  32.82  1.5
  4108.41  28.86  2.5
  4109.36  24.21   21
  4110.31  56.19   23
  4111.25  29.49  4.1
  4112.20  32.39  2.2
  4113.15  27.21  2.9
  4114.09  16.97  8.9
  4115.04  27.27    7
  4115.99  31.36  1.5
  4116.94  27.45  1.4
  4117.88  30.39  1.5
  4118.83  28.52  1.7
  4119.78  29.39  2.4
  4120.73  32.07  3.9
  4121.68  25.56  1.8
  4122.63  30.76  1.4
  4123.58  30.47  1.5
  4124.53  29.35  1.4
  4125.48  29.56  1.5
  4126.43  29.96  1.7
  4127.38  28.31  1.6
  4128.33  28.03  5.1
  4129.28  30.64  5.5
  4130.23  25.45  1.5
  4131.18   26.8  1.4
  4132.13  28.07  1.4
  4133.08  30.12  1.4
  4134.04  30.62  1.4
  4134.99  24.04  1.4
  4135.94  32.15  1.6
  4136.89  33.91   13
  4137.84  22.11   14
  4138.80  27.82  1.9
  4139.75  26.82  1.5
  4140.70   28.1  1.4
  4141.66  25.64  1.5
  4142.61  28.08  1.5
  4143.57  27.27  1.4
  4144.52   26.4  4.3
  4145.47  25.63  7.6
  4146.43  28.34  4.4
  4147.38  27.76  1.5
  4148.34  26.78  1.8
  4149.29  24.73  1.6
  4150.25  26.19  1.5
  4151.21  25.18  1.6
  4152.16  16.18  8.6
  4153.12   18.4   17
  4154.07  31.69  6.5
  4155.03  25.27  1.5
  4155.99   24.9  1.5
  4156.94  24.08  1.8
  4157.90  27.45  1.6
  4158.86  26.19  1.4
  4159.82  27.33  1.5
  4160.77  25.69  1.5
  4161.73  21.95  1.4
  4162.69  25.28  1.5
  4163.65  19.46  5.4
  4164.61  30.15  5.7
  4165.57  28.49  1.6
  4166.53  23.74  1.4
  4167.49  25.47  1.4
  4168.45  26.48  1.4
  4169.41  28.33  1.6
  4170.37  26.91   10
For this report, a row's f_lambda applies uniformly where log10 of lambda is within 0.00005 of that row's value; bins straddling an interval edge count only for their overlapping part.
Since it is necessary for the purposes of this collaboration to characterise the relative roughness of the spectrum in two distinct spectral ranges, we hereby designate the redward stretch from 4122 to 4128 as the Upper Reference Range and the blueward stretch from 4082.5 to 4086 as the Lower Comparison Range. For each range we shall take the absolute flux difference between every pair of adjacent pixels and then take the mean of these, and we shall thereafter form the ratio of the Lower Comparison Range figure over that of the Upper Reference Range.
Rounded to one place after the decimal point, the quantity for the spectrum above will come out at 4.8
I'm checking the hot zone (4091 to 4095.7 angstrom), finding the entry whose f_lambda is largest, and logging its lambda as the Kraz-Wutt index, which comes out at 4093.31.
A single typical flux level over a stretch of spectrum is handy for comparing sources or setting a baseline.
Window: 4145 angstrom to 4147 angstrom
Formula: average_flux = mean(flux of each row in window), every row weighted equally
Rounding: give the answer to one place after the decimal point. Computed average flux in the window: 27.0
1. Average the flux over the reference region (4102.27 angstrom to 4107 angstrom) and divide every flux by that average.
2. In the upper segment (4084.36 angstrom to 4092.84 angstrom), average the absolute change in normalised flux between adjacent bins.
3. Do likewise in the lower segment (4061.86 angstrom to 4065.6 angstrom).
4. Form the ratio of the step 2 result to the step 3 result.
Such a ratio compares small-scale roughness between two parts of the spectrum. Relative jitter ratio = 2.3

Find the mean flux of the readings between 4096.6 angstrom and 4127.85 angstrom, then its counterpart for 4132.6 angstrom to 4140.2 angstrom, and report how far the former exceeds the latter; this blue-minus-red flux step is 2.5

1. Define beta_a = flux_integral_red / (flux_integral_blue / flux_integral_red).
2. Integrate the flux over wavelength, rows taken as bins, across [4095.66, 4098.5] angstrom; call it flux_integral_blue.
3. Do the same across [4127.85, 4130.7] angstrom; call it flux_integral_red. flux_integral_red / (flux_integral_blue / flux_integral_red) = 69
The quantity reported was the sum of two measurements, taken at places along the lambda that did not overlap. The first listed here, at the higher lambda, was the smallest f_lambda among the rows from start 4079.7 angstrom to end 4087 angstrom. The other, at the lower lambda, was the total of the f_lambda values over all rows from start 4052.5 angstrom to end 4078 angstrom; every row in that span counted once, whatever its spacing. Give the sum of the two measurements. 783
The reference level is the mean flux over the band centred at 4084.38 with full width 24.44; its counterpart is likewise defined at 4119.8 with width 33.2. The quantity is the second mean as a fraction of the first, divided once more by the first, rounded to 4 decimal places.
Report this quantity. 0.0303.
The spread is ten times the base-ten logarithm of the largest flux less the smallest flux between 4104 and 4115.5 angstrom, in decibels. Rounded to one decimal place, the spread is 15.9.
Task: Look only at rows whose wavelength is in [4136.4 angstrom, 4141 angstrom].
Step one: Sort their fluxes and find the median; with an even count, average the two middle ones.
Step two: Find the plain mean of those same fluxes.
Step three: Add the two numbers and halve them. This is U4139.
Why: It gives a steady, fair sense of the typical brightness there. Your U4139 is 27.8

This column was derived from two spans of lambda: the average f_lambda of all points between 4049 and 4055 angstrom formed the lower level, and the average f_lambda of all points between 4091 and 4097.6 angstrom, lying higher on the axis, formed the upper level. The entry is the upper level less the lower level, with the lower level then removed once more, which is -23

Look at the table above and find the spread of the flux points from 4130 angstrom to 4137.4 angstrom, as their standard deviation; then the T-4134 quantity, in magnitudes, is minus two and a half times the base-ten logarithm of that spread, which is -1.3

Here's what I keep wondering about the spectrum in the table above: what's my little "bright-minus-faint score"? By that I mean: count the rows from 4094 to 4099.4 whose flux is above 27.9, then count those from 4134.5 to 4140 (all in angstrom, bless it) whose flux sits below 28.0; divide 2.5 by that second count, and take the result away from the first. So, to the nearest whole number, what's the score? 5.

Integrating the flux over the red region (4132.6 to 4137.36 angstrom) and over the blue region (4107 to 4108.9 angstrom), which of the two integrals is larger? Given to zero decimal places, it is 144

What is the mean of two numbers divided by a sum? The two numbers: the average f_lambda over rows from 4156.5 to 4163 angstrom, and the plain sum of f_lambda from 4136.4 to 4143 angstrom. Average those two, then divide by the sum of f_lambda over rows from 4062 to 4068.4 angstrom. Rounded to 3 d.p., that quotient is 0.574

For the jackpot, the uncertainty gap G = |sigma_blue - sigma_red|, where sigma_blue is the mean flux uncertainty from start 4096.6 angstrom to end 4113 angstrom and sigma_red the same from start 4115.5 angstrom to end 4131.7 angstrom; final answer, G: 2.0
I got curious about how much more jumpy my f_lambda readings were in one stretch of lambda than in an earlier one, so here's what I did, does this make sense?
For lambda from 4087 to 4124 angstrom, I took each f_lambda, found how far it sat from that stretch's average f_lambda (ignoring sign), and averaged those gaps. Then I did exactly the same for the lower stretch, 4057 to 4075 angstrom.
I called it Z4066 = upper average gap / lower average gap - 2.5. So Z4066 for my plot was 0.8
